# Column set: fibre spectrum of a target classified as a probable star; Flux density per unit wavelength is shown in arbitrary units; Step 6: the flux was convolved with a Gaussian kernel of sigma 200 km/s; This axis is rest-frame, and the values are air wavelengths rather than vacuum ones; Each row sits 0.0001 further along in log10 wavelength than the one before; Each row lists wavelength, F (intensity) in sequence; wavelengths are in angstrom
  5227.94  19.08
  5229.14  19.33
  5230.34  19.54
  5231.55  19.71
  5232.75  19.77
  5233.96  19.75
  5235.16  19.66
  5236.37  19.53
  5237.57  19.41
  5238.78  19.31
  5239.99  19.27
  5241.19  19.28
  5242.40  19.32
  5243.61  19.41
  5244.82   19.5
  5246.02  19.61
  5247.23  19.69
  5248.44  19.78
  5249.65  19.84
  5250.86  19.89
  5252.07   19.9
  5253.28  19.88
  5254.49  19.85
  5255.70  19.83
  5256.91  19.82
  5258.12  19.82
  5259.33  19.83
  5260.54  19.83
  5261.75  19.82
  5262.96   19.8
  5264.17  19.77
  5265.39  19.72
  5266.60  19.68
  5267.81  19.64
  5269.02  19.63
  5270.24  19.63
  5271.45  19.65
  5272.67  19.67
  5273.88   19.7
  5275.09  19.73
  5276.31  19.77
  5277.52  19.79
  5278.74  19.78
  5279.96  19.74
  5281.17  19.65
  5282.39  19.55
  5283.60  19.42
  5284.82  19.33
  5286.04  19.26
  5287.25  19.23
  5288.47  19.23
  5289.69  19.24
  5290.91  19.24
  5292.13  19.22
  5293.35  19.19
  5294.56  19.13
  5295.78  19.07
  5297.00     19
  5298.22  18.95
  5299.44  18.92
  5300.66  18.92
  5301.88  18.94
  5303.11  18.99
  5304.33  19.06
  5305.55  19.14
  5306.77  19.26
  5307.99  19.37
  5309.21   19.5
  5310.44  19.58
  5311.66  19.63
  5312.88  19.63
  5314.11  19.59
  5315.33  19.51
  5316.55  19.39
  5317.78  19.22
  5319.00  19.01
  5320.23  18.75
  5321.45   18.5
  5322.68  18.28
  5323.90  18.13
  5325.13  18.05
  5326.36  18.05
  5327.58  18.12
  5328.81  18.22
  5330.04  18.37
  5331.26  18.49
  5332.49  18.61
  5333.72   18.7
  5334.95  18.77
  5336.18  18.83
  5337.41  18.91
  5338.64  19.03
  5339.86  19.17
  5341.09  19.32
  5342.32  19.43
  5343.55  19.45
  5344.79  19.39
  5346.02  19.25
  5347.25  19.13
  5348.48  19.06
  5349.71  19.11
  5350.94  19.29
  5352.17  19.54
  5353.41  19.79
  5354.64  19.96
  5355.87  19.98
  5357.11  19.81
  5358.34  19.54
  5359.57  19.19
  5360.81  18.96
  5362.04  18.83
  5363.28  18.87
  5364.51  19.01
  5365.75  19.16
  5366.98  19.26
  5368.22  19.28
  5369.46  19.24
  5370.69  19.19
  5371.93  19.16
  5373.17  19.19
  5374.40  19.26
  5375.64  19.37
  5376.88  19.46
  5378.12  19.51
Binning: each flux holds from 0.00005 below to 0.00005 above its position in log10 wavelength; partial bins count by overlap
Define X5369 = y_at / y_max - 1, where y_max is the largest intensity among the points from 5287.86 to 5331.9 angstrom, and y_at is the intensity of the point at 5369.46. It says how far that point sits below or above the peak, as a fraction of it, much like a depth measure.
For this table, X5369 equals -0.020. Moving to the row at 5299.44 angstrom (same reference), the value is -0.036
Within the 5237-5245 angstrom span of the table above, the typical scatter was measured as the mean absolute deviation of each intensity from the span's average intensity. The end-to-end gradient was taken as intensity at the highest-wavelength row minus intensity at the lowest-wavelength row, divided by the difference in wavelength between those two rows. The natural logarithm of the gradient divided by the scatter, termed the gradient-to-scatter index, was -1.7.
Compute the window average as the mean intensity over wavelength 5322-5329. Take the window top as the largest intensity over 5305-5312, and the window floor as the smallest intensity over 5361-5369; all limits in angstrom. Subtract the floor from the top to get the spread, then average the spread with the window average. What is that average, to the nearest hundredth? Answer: 9.47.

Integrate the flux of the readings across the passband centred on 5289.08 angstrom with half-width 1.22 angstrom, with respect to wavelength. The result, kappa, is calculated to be 46.9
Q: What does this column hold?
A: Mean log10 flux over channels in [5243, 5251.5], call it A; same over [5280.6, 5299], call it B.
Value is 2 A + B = 3.87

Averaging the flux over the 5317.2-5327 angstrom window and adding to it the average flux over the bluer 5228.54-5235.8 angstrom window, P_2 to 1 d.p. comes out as 38.1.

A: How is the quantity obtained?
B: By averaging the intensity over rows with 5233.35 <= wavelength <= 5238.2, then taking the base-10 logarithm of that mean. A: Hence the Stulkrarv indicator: 1.29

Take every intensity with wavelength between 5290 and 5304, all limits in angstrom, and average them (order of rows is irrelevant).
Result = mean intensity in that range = 19.1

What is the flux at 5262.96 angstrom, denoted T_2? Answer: 19.8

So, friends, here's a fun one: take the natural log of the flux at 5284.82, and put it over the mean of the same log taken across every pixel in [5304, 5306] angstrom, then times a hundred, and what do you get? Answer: 100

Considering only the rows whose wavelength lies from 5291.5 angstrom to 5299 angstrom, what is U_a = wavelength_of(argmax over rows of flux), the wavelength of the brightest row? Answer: 5292.13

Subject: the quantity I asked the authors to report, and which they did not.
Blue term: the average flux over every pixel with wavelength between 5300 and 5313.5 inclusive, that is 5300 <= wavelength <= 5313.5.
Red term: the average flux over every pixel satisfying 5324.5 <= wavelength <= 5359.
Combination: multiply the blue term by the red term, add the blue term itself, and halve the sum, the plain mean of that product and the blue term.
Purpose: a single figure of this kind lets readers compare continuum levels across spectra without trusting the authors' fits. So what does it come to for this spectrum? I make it 193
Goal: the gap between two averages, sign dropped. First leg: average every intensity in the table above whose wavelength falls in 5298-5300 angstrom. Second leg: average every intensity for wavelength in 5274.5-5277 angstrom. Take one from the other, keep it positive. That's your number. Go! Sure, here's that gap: 0.8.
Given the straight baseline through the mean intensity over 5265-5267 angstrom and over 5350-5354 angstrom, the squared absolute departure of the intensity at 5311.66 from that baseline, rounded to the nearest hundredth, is 0.00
